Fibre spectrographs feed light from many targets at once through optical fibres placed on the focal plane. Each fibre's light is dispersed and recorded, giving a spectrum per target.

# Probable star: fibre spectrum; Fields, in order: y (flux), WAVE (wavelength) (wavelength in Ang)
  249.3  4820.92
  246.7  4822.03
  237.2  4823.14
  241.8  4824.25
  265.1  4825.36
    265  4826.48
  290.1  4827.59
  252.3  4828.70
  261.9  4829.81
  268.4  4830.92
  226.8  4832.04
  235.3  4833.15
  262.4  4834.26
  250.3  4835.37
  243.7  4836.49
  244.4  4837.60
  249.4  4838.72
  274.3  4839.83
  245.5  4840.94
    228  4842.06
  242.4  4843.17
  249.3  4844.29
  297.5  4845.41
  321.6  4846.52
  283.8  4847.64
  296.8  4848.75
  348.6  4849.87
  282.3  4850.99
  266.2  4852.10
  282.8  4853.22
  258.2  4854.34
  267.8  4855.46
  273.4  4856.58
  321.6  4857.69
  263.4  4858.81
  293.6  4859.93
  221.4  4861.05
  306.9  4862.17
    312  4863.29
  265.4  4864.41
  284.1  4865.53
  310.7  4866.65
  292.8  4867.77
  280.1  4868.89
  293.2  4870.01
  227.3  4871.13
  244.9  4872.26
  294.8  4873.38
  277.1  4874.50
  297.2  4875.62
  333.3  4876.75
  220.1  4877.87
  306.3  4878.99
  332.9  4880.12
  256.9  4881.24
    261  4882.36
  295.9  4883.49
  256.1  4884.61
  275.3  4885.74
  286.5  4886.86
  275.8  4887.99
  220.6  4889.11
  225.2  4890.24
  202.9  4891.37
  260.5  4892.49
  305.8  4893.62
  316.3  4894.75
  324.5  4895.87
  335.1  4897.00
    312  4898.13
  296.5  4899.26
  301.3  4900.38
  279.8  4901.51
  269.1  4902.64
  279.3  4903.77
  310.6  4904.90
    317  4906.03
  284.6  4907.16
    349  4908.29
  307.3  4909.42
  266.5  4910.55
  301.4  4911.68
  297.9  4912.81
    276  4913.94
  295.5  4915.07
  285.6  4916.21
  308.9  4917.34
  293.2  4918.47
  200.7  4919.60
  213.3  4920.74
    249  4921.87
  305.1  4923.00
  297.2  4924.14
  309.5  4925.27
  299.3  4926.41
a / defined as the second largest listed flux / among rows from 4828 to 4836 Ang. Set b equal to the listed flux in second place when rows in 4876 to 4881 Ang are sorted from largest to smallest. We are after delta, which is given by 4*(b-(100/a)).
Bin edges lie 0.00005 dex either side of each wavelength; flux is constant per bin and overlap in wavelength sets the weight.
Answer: 1330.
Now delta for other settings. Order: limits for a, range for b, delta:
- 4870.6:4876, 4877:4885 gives 1224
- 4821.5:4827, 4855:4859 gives 1092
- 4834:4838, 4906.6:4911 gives 1228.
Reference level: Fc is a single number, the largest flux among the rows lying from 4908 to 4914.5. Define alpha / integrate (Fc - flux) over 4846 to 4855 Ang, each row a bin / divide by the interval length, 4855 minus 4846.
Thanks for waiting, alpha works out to 57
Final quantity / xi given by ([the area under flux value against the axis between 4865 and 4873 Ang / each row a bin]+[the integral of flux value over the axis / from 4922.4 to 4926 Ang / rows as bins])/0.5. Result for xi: 6604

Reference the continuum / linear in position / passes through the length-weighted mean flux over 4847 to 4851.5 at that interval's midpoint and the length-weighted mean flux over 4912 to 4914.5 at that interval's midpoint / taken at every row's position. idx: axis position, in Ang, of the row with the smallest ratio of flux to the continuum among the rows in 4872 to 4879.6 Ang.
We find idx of 4877.87 Ang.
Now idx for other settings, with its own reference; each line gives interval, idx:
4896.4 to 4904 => 4902.64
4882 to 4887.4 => 4884.61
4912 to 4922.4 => 4919.60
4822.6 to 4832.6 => 4832.04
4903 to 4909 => 4903.77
